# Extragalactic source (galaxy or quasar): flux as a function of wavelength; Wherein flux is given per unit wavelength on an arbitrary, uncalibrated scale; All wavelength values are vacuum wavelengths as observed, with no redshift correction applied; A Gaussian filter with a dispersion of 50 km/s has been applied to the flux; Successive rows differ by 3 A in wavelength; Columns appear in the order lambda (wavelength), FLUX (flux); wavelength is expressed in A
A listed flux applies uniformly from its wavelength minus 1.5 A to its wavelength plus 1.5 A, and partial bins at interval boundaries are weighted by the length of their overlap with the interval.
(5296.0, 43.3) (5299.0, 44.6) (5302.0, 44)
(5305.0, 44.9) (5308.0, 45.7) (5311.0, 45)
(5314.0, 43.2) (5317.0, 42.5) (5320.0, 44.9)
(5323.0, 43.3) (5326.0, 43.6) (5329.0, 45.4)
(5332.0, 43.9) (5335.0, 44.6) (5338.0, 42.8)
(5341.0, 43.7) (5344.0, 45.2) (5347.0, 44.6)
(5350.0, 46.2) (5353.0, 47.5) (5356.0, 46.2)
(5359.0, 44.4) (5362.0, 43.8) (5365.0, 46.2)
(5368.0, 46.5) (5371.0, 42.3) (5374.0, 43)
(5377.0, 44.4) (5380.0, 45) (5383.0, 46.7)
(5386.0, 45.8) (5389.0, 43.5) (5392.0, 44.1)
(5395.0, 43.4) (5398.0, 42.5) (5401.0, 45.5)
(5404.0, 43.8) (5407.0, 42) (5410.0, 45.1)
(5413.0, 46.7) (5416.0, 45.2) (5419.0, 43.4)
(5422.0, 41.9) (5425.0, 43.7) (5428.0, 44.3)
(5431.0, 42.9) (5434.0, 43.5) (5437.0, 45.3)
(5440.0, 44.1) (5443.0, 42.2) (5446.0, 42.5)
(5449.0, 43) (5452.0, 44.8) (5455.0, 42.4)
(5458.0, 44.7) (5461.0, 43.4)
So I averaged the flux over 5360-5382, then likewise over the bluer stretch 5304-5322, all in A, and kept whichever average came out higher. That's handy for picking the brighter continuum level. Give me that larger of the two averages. 44.5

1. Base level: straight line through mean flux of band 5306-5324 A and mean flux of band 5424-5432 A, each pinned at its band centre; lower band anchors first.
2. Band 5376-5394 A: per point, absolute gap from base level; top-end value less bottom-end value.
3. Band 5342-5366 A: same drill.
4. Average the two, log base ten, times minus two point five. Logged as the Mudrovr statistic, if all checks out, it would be 0.930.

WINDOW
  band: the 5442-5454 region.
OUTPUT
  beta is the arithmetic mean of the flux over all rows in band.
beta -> 43.1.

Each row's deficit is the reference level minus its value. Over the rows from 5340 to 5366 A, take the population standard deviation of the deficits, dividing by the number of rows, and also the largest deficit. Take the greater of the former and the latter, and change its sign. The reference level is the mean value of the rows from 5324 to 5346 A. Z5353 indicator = -1.22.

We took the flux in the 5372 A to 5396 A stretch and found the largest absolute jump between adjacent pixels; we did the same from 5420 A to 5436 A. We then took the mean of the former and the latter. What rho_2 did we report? 2.05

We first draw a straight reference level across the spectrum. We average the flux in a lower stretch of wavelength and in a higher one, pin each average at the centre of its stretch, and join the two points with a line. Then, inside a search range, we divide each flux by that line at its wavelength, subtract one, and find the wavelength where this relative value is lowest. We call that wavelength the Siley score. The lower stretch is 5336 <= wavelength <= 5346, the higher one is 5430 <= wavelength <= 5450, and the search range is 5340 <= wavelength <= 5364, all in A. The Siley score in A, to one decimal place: 5341.0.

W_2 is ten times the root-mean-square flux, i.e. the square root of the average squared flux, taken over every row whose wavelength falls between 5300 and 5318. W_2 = 442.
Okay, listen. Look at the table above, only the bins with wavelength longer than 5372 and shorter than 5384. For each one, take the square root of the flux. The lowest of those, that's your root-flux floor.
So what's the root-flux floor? 6.56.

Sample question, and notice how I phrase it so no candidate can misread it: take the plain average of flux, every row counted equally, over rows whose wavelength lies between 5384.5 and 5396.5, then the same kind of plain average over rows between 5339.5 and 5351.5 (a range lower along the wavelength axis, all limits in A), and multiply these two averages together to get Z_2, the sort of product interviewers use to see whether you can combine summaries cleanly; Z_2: 1986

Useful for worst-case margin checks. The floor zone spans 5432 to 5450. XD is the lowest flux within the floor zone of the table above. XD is 42.2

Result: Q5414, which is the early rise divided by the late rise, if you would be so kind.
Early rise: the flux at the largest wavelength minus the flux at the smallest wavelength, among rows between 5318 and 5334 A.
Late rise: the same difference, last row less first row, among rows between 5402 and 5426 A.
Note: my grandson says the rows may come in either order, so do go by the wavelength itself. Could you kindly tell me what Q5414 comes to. 10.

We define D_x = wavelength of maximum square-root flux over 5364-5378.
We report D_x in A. 5368.0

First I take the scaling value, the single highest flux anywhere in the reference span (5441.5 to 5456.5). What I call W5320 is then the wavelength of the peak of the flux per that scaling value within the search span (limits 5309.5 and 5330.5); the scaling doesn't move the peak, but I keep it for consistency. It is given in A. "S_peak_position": 5329.0 A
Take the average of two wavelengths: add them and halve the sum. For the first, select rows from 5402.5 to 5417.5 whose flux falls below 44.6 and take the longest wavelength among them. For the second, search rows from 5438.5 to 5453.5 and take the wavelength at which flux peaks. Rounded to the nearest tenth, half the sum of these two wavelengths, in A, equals 5429.5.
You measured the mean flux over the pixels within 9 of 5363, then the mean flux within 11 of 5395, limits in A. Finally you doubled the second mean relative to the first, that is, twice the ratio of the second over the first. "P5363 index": 1.96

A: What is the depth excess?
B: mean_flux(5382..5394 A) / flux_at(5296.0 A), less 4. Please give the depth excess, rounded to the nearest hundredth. -2.96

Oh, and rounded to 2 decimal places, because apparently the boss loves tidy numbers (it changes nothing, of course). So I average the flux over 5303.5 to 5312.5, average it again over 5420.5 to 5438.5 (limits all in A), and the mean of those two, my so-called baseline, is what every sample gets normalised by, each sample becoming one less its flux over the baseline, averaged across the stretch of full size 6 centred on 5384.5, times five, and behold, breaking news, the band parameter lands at -0.21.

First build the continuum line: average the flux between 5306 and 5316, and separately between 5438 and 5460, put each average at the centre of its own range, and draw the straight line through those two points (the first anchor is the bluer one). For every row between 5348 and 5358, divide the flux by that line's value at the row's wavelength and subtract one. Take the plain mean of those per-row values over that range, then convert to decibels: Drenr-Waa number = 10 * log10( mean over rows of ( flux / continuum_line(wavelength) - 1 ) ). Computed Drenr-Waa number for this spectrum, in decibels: -13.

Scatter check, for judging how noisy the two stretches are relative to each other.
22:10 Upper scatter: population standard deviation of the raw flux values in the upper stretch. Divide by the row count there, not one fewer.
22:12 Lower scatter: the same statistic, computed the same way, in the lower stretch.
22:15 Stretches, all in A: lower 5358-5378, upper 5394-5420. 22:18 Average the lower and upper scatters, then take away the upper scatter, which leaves -0.01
